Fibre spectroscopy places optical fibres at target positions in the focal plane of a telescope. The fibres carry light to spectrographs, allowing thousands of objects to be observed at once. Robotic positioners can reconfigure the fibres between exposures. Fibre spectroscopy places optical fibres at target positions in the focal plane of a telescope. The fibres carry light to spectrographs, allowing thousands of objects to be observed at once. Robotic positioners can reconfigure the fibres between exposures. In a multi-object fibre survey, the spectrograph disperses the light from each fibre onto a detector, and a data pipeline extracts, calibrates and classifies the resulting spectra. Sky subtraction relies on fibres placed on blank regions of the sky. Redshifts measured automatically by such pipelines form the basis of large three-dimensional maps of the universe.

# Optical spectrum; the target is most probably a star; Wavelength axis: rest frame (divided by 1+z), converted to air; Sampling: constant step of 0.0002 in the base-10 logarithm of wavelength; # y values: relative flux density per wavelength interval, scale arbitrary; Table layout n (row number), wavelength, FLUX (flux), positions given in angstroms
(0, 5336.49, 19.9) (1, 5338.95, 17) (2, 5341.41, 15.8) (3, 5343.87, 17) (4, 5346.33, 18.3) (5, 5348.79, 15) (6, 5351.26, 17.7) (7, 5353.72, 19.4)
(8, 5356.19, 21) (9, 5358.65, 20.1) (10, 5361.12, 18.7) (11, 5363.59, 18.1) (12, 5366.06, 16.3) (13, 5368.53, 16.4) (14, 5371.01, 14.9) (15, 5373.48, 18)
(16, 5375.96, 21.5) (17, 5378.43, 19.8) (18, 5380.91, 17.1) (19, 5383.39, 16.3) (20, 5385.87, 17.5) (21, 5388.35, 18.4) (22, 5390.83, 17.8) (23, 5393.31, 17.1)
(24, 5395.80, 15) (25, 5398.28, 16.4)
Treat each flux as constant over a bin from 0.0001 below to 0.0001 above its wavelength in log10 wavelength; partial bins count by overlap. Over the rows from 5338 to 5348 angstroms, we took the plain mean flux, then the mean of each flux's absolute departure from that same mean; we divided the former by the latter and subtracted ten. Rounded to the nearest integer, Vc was 17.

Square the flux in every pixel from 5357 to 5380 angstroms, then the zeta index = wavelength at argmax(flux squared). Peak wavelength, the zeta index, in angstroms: 5375.96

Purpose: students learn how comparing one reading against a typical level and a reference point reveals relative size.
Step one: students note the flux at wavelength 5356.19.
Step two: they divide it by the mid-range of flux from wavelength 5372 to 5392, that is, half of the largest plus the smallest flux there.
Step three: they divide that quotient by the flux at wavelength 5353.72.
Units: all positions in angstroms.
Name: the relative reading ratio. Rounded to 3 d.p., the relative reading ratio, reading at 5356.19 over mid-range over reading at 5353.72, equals 0.057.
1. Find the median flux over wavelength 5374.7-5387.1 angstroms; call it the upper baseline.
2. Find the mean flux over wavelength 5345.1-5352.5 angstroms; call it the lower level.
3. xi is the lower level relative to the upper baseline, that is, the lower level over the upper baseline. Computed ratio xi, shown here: 0.97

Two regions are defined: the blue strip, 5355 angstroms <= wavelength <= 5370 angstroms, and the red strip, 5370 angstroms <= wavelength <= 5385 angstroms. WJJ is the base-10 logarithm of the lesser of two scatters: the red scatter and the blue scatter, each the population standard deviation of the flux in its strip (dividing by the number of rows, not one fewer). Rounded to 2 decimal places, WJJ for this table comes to 0.24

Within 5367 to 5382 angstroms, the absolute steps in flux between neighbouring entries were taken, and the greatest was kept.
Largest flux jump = 3.5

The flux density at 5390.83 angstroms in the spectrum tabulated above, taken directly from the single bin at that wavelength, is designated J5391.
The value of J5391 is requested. 17.8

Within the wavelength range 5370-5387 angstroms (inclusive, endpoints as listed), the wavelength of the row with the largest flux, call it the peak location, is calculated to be 5375.96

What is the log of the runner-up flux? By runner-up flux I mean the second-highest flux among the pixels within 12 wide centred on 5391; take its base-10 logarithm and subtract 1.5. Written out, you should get -0.25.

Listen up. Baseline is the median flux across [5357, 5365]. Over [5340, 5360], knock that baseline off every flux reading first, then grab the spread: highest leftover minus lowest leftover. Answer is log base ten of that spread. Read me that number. 0.78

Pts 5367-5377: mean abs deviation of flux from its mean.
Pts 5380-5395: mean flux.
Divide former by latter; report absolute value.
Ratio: 0.118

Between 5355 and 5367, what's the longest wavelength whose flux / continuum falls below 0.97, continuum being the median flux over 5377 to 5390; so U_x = 5366.06 angstroms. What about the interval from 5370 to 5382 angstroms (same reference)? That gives 5371.01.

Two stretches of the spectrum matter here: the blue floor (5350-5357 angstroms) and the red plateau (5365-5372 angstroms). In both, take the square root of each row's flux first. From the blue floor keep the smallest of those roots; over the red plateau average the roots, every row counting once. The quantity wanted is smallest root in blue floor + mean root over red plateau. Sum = 8.19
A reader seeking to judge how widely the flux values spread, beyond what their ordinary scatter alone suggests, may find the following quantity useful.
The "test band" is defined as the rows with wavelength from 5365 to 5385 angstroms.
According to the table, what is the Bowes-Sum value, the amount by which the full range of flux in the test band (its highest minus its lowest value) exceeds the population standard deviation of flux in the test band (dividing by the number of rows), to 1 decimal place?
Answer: 4.6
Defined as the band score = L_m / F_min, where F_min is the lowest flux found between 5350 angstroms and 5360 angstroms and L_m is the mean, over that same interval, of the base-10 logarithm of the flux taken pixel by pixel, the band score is 0.073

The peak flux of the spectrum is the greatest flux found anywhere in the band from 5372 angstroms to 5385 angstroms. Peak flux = 21.5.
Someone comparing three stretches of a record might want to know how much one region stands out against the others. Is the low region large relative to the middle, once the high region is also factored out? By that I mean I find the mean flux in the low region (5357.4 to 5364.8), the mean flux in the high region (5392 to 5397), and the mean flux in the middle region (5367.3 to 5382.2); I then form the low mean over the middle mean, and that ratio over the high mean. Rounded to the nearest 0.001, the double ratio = 0.066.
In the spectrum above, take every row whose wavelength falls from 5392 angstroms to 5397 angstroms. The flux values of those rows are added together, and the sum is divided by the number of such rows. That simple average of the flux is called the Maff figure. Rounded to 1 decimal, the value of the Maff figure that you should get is 16.1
